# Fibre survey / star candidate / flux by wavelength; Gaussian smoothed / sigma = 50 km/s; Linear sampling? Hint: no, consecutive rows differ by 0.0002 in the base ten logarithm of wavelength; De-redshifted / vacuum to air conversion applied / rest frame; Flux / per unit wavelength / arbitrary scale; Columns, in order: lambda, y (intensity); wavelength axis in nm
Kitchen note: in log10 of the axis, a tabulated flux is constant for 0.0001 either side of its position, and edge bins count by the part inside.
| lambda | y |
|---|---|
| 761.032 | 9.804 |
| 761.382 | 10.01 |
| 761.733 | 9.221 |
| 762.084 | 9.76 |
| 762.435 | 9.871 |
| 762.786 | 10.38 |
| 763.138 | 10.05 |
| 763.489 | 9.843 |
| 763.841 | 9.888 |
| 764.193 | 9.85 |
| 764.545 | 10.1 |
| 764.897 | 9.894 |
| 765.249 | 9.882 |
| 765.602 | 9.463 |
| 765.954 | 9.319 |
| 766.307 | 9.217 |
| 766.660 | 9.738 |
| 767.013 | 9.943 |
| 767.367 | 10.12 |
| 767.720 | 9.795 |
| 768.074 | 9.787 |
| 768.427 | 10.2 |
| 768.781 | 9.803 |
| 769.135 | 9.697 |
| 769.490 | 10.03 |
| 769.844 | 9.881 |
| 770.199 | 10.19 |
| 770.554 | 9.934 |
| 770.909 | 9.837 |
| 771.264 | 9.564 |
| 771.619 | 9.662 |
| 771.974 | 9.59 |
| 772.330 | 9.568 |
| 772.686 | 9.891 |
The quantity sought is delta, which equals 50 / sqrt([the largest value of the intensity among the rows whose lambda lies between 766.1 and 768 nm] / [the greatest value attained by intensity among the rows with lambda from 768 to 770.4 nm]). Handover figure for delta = 50.2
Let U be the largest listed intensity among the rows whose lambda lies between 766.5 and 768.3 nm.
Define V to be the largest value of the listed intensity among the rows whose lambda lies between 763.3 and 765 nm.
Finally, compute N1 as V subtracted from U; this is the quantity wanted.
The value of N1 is 0.02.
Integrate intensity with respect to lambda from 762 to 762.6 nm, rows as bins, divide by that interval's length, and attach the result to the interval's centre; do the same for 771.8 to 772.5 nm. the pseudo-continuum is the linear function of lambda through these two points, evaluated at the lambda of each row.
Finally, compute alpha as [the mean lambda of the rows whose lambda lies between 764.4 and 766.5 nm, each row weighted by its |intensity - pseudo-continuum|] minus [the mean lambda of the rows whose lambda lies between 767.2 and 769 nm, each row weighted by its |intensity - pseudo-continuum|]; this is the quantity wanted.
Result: -2.43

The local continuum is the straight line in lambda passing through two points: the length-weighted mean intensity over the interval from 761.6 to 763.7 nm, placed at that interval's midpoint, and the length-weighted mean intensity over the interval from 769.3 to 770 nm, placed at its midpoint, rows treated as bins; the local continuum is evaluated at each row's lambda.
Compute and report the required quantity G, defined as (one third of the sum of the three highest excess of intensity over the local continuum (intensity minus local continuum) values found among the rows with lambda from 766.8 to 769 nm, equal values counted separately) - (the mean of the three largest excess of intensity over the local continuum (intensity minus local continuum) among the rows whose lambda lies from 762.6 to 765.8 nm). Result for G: -0.14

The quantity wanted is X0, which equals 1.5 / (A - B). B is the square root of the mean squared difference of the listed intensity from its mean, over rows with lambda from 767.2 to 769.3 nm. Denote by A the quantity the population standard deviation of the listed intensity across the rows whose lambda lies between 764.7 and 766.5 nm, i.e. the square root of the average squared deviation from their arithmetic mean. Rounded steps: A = 0.28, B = 0.19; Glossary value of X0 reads 16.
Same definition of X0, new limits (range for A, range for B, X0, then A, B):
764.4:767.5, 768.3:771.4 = 13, 0.31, 0.20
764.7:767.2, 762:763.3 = 35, 0.28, 0.23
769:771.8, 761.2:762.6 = -14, 0.19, 0.30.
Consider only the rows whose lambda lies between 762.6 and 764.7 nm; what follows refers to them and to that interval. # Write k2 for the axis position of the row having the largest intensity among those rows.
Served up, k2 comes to 762.786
